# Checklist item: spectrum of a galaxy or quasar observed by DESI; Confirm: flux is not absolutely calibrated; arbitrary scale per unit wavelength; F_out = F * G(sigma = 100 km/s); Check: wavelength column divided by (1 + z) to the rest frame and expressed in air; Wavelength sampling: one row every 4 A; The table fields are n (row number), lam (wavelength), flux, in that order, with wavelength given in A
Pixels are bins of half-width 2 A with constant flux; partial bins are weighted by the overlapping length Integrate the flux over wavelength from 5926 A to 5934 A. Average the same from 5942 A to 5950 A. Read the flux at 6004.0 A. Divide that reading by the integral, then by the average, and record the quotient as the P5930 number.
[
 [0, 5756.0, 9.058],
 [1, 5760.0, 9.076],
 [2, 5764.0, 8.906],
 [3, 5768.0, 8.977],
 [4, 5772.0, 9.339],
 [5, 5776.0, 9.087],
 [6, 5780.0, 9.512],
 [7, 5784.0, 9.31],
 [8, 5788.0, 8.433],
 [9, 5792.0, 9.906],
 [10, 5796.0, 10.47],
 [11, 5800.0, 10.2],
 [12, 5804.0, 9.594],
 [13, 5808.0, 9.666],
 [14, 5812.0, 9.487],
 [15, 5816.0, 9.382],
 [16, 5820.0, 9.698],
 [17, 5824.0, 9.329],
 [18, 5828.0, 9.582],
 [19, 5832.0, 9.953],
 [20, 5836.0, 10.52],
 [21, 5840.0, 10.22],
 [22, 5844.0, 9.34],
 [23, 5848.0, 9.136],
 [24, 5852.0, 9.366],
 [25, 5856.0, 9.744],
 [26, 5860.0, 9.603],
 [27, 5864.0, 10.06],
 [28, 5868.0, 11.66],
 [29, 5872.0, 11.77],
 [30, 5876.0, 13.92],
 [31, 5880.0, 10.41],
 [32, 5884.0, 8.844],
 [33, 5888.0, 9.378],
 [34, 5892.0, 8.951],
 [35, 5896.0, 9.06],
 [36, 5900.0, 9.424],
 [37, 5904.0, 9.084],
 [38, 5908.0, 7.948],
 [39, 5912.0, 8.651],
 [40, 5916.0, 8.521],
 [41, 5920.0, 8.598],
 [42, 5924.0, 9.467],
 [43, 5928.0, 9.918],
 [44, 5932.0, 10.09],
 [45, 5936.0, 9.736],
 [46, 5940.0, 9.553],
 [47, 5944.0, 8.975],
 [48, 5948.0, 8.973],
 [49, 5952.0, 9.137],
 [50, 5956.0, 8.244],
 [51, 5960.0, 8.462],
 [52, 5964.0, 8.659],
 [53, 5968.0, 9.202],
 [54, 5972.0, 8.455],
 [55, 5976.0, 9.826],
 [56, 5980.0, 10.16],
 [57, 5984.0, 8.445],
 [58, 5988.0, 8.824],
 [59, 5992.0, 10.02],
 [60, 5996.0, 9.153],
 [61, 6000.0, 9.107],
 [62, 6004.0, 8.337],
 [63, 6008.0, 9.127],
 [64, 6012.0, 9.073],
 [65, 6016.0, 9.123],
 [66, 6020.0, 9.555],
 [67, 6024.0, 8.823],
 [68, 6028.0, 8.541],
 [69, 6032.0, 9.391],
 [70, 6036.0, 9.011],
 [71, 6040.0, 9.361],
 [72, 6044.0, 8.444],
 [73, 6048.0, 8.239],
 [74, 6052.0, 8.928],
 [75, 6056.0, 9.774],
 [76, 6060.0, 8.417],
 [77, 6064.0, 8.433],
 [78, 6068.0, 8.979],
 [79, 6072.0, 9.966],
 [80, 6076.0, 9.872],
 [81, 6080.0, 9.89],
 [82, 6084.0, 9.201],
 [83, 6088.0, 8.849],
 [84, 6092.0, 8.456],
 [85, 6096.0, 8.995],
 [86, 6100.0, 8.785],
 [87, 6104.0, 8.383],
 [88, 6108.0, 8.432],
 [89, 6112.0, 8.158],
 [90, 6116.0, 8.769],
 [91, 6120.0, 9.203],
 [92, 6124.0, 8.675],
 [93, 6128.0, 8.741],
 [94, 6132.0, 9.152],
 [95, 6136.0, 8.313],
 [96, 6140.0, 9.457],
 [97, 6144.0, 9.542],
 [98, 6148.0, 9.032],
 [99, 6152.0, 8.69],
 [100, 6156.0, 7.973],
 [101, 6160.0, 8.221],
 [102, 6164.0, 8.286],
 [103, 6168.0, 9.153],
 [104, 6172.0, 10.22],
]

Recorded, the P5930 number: 0.0116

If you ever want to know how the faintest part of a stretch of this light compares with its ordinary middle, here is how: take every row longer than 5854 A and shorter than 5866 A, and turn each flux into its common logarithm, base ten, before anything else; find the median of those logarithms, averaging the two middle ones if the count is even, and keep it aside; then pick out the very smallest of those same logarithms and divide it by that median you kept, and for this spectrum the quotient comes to 0.994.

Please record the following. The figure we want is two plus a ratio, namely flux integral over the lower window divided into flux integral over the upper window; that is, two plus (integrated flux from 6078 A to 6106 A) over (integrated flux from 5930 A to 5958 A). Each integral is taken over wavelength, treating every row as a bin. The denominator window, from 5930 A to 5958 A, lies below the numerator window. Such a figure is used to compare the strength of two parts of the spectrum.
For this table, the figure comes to 2.97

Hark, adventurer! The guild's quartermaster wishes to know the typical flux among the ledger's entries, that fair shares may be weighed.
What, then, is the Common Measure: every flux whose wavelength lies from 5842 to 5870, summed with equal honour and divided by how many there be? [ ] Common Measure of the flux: 9.8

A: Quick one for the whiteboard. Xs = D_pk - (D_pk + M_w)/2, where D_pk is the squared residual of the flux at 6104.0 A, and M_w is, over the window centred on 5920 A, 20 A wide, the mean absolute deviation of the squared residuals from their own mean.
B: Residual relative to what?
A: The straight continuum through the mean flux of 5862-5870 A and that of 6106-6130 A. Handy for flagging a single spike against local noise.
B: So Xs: -0.61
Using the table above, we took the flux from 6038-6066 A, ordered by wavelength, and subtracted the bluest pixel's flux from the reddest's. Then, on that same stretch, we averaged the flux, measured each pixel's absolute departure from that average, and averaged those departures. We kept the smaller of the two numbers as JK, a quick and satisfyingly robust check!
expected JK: -0.9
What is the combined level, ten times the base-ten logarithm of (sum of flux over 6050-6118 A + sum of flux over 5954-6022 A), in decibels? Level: 24.9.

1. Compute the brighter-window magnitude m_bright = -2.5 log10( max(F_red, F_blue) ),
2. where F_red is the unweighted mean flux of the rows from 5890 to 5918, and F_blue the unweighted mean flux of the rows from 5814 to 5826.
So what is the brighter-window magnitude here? -2.44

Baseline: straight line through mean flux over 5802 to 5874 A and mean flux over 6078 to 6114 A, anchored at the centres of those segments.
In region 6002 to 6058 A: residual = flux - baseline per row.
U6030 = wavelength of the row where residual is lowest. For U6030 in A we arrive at 6004.0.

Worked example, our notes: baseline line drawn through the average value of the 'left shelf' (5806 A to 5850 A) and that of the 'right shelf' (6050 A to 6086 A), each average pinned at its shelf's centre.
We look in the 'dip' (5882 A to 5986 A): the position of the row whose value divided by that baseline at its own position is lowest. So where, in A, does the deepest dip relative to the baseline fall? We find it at 5908.0 A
